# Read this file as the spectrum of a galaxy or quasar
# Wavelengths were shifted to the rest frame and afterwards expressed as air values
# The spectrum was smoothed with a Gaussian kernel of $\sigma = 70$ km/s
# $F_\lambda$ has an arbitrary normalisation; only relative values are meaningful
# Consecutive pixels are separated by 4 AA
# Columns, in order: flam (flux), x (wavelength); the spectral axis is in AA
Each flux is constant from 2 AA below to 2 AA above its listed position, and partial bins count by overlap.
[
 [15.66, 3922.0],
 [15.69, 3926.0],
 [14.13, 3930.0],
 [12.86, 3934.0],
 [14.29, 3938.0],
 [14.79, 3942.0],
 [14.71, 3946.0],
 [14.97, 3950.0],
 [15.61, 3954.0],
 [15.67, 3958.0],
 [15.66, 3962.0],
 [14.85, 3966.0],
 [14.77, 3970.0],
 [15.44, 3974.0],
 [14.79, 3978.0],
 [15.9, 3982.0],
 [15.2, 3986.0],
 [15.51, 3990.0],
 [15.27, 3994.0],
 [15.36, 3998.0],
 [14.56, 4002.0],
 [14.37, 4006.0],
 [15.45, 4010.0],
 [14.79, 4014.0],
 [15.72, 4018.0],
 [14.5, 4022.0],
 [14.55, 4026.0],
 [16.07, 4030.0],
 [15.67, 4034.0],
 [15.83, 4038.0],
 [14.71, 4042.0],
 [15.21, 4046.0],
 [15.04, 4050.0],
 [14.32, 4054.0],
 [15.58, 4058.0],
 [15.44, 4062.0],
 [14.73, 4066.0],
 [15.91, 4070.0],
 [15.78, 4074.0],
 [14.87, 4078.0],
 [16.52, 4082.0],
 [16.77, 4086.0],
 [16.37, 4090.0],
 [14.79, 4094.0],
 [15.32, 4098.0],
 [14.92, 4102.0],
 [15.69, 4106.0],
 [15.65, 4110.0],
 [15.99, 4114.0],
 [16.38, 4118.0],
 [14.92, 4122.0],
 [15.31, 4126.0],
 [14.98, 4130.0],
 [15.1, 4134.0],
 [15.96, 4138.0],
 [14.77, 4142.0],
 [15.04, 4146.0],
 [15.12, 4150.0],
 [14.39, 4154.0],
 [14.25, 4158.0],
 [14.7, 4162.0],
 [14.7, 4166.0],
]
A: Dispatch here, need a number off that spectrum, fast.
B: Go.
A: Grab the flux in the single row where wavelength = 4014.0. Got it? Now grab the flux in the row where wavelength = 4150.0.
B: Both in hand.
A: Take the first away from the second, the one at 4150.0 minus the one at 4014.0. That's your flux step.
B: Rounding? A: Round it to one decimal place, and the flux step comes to 0.3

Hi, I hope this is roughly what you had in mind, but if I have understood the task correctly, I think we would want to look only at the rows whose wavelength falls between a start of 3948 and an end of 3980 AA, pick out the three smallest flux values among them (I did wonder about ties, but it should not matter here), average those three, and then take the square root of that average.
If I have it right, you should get 3.85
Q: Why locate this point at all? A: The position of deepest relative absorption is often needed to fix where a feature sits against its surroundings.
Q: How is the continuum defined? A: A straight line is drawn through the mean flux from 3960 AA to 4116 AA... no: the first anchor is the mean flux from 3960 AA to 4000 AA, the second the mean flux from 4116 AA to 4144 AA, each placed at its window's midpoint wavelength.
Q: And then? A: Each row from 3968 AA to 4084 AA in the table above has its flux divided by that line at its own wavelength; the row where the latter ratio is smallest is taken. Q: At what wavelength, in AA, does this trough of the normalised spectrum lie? 4054.0 AA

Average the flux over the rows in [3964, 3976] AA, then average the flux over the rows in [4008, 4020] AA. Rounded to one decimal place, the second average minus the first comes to 0.3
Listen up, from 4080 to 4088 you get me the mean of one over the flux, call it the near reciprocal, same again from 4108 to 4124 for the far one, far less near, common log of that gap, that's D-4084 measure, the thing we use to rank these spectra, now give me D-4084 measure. -2.5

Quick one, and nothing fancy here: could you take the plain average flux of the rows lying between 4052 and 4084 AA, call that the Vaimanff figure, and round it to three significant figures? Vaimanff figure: 15.4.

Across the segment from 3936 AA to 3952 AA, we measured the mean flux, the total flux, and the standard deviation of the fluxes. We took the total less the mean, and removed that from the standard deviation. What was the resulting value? -43.8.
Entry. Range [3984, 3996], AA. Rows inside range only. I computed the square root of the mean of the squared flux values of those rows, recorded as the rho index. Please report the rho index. 15.3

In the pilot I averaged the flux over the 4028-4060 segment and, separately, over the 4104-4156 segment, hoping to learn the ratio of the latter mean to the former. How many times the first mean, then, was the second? 1.00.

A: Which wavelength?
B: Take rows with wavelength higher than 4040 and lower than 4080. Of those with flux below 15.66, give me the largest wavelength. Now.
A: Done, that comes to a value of 4078.0 AA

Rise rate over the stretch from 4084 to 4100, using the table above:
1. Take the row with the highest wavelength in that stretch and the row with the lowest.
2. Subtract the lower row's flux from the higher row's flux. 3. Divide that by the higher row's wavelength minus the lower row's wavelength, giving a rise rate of -0.12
